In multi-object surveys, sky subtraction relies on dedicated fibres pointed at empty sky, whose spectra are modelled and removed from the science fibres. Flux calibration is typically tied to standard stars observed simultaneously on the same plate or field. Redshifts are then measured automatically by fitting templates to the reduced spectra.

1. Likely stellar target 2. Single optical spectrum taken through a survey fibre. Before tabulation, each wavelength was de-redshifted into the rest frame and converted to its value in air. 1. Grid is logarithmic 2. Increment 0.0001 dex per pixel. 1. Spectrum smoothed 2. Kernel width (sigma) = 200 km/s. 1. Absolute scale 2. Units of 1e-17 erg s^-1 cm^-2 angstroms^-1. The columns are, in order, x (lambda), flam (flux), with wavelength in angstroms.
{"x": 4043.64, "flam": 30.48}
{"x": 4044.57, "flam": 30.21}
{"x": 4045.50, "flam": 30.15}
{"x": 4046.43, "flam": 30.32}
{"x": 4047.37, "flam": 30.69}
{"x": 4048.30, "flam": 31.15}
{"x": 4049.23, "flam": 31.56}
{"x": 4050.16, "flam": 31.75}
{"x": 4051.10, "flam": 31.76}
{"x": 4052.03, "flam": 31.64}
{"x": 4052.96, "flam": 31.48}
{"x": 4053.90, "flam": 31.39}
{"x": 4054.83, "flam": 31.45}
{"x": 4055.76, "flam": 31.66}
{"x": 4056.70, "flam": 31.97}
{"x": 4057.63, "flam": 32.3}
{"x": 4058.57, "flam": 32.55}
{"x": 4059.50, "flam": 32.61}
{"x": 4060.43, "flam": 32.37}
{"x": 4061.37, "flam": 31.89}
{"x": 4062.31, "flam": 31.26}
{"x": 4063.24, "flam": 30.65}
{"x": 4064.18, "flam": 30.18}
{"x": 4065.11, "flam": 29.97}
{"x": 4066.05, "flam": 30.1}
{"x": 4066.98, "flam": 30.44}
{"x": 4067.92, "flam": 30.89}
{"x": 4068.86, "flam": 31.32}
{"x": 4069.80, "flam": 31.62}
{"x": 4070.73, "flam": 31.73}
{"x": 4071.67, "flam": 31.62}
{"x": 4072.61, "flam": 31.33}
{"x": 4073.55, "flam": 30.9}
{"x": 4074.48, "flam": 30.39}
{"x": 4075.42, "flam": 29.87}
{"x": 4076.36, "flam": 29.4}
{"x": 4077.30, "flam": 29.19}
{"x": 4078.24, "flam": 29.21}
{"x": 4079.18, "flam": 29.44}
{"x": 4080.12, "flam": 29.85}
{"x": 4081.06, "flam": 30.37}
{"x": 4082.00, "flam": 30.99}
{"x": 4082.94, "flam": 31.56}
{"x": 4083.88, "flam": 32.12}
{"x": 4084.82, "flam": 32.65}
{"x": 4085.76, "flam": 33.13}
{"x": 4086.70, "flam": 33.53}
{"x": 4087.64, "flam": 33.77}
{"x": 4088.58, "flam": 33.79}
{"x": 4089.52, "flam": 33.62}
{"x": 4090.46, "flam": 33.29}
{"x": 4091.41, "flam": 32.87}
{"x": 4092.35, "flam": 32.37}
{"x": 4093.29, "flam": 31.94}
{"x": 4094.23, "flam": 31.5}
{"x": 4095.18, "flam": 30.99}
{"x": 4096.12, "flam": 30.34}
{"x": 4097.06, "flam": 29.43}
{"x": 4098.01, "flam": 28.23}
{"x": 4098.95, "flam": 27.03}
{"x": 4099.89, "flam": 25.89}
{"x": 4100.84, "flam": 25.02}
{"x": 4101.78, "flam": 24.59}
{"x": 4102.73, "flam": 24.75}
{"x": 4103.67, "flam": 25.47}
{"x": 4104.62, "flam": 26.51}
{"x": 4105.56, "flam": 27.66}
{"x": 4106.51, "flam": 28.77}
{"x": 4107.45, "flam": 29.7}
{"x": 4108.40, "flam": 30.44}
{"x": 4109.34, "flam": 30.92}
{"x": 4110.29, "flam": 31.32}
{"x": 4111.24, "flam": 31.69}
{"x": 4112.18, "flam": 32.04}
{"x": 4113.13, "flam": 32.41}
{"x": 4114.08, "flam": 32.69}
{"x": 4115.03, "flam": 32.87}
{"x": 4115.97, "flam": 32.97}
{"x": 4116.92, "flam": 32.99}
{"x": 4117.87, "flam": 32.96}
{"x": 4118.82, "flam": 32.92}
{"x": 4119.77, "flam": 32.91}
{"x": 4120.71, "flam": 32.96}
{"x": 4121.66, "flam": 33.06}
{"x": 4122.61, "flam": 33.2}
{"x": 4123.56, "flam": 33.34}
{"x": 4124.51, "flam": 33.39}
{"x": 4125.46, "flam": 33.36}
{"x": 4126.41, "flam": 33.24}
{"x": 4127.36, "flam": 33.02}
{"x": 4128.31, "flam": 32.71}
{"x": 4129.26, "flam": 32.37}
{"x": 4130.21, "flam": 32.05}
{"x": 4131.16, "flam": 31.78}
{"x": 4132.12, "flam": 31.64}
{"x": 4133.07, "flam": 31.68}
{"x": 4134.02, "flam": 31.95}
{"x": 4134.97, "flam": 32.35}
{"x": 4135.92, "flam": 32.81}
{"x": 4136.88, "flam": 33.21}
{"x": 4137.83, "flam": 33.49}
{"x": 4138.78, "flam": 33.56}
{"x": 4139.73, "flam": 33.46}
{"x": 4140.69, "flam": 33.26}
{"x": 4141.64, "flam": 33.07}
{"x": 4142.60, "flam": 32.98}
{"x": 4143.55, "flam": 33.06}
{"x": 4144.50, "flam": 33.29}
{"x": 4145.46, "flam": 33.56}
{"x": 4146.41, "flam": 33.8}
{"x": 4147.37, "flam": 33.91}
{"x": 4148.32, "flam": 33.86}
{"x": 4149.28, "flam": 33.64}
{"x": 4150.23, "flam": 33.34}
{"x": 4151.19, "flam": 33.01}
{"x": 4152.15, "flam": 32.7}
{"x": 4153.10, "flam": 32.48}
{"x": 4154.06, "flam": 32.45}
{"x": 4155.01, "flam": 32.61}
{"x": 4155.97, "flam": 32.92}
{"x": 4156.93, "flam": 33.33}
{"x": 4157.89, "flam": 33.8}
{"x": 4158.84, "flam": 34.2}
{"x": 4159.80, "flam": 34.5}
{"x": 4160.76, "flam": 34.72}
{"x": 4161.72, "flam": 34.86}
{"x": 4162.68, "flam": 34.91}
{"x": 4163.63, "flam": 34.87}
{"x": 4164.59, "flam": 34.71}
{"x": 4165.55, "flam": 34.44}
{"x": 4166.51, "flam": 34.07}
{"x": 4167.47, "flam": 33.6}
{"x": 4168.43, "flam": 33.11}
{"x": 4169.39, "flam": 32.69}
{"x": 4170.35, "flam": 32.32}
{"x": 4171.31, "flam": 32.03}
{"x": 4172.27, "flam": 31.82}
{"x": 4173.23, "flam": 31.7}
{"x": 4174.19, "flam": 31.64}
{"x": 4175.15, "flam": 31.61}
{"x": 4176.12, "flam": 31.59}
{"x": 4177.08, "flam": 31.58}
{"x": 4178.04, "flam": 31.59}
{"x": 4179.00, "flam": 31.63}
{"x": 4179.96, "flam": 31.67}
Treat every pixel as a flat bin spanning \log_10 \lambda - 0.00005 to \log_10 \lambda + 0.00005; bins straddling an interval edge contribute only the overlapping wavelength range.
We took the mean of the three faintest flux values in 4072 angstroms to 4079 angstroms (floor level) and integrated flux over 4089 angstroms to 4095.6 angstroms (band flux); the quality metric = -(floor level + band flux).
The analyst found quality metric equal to -243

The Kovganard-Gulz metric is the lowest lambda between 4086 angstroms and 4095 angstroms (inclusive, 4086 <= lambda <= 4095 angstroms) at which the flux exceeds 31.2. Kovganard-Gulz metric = 4086.70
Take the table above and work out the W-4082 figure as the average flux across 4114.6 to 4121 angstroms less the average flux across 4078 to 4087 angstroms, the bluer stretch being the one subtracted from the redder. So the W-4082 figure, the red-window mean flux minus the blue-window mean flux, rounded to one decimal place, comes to 1.7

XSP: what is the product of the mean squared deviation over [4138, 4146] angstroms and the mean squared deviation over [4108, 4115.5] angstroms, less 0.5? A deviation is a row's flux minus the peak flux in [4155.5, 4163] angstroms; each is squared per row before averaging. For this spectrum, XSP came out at 27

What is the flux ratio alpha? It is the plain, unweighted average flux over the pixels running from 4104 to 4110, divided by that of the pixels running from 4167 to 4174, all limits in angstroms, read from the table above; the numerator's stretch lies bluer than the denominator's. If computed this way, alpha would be 0.89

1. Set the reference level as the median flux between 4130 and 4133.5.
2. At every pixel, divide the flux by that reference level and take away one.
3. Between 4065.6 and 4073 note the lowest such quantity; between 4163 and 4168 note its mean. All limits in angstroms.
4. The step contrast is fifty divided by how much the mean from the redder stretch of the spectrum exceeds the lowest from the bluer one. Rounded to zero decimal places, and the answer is 374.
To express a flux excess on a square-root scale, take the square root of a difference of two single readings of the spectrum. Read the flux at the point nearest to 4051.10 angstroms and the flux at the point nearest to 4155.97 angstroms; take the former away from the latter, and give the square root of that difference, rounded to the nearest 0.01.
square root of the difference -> 1.08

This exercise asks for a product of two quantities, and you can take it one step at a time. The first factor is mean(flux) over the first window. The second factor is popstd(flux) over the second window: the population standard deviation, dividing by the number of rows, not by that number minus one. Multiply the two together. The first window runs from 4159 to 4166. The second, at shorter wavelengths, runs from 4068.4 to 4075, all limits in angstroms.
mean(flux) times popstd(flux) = 15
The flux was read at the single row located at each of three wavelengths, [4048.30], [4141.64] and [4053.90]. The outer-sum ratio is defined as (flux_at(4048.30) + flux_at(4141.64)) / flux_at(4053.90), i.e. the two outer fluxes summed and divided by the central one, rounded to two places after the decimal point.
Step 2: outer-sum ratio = 2.05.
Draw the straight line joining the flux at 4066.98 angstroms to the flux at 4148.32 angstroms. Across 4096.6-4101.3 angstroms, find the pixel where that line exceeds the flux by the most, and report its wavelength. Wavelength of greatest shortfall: 4100.84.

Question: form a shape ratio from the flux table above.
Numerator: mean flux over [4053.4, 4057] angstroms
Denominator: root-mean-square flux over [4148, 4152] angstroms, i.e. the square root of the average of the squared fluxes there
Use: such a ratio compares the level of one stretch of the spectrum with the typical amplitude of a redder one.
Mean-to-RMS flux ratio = 0.94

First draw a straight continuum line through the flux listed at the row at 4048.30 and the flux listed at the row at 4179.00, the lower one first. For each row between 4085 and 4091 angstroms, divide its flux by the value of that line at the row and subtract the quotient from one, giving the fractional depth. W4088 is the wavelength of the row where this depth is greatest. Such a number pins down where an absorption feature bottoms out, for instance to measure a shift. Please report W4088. 4085.76 angstroms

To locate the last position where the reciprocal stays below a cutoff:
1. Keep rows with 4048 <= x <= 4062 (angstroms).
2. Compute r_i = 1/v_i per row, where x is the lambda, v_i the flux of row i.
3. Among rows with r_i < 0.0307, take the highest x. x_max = 4059.50 angstroms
